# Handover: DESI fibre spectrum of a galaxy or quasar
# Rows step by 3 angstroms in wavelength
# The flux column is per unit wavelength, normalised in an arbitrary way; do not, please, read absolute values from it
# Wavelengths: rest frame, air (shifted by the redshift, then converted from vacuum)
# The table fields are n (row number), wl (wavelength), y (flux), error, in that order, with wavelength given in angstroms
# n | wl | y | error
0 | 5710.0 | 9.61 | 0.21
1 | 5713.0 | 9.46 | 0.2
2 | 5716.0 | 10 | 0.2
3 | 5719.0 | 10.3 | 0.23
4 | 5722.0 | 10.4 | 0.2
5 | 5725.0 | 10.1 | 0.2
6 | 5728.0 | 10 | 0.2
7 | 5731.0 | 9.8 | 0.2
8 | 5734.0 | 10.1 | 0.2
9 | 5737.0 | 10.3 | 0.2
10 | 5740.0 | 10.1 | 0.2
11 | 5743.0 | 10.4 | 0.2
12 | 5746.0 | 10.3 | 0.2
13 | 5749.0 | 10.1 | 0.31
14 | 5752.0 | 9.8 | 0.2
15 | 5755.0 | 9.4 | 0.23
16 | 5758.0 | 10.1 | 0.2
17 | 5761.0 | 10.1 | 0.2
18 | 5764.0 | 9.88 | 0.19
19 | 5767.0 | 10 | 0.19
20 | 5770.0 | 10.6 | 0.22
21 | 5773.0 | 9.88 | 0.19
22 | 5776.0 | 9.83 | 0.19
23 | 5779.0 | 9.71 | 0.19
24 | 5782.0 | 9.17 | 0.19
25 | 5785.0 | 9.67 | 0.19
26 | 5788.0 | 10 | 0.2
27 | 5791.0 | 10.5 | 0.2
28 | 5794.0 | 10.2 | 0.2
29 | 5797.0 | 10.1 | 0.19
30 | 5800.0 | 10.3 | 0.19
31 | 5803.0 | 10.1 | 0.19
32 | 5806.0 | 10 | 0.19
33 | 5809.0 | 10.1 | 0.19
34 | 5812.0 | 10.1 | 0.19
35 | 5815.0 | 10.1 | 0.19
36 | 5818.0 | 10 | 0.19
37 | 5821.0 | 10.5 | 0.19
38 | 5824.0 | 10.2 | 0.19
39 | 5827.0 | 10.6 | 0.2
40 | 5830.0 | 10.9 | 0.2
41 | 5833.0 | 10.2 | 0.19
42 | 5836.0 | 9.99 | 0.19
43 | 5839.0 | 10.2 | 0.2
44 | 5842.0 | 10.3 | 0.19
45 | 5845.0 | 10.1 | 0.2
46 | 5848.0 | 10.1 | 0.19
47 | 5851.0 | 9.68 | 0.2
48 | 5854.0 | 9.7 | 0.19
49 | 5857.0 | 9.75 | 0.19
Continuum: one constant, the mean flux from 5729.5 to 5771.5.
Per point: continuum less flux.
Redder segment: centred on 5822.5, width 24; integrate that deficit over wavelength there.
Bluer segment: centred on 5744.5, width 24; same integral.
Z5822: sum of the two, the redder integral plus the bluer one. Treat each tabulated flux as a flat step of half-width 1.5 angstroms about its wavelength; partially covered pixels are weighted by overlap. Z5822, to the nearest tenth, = -5.9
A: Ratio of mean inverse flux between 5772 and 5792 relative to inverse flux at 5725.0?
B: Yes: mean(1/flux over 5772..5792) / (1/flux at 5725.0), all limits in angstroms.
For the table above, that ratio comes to 1.03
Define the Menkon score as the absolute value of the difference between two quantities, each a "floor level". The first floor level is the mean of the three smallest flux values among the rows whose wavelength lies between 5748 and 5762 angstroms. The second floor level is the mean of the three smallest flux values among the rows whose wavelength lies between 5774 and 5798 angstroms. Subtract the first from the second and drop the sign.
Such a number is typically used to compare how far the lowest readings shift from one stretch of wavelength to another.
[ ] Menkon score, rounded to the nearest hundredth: 0.25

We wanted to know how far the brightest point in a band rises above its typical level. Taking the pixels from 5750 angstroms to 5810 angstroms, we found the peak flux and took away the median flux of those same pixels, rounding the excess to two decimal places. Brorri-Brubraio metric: 0.60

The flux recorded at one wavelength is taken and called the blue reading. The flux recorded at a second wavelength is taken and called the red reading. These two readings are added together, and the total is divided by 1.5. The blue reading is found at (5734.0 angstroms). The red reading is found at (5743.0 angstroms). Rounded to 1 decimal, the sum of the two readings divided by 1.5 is 13.7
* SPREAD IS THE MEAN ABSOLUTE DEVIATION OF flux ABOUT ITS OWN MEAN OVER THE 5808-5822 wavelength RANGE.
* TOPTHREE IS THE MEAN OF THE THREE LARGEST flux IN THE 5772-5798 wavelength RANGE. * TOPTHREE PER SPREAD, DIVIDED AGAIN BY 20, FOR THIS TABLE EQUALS 3.8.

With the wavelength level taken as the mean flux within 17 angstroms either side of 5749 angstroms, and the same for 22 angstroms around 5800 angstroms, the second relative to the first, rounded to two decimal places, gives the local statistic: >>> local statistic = 1.00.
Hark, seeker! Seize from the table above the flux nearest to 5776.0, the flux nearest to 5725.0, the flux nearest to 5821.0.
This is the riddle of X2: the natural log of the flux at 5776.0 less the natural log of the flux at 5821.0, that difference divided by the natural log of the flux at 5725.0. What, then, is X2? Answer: -0.03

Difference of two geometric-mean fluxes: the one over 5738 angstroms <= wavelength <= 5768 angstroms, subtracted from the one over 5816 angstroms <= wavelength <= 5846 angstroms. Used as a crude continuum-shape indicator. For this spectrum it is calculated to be 0.281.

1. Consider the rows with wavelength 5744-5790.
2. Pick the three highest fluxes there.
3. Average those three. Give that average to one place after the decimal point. 10.3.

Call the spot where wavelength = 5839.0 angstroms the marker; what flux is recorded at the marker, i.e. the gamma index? 10.2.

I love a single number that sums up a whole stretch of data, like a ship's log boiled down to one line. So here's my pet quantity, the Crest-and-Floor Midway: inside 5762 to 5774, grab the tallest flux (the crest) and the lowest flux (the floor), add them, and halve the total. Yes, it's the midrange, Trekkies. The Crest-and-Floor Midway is 10.2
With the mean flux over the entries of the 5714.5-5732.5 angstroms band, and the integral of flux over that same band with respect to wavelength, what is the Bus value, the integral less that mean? 172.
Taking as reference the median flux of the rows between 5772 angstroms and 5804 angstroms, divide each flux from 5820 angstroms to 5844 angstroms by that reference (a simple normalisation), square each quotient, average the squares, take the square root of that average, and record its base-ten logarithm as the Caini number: 0.016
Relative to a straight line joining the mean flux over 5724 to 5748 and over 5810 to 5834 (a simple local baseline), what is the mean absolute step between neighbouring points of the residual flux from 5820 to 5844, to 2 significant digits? 0.32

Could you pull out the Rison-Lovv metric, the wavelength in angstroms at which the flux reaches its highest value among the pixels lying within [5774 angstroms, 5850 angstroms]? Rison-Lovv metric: 5830.0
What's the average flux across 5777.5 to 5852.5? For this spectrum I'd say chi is 10.1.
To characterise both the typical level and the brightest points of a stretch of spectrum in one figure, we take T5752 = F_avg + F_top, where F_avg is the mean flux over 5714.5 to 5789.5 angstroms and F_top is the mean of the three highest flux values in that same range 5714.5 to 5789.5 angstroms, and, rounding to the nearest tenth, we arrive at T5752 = 20.5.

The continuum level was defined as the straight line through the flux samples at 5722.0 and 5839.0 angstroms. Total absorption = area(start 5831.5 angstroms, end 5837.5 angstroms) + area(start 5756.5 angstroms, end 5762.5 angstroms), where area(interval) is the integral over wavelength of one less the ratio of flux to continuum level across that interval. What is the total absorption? 0.20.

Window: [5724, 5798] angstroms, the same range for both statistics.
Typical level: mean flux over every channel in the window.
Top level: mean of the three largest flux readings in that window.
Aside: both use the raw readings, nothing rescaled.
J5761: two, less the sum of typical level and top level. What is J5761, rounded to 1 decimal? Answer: -18.5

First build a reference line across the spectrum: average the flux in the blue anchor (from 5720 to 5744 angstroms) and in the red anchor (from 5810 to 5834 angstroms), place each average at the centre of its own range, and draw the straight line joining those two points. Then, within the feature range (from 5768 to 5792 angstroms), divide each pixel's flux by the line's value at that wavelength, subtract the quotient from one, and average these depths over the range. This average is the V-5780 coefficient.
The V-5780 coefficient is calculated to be 0.032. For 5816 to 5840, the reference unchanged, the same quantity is 0.001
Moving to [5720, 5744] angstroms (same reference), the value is 0.000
